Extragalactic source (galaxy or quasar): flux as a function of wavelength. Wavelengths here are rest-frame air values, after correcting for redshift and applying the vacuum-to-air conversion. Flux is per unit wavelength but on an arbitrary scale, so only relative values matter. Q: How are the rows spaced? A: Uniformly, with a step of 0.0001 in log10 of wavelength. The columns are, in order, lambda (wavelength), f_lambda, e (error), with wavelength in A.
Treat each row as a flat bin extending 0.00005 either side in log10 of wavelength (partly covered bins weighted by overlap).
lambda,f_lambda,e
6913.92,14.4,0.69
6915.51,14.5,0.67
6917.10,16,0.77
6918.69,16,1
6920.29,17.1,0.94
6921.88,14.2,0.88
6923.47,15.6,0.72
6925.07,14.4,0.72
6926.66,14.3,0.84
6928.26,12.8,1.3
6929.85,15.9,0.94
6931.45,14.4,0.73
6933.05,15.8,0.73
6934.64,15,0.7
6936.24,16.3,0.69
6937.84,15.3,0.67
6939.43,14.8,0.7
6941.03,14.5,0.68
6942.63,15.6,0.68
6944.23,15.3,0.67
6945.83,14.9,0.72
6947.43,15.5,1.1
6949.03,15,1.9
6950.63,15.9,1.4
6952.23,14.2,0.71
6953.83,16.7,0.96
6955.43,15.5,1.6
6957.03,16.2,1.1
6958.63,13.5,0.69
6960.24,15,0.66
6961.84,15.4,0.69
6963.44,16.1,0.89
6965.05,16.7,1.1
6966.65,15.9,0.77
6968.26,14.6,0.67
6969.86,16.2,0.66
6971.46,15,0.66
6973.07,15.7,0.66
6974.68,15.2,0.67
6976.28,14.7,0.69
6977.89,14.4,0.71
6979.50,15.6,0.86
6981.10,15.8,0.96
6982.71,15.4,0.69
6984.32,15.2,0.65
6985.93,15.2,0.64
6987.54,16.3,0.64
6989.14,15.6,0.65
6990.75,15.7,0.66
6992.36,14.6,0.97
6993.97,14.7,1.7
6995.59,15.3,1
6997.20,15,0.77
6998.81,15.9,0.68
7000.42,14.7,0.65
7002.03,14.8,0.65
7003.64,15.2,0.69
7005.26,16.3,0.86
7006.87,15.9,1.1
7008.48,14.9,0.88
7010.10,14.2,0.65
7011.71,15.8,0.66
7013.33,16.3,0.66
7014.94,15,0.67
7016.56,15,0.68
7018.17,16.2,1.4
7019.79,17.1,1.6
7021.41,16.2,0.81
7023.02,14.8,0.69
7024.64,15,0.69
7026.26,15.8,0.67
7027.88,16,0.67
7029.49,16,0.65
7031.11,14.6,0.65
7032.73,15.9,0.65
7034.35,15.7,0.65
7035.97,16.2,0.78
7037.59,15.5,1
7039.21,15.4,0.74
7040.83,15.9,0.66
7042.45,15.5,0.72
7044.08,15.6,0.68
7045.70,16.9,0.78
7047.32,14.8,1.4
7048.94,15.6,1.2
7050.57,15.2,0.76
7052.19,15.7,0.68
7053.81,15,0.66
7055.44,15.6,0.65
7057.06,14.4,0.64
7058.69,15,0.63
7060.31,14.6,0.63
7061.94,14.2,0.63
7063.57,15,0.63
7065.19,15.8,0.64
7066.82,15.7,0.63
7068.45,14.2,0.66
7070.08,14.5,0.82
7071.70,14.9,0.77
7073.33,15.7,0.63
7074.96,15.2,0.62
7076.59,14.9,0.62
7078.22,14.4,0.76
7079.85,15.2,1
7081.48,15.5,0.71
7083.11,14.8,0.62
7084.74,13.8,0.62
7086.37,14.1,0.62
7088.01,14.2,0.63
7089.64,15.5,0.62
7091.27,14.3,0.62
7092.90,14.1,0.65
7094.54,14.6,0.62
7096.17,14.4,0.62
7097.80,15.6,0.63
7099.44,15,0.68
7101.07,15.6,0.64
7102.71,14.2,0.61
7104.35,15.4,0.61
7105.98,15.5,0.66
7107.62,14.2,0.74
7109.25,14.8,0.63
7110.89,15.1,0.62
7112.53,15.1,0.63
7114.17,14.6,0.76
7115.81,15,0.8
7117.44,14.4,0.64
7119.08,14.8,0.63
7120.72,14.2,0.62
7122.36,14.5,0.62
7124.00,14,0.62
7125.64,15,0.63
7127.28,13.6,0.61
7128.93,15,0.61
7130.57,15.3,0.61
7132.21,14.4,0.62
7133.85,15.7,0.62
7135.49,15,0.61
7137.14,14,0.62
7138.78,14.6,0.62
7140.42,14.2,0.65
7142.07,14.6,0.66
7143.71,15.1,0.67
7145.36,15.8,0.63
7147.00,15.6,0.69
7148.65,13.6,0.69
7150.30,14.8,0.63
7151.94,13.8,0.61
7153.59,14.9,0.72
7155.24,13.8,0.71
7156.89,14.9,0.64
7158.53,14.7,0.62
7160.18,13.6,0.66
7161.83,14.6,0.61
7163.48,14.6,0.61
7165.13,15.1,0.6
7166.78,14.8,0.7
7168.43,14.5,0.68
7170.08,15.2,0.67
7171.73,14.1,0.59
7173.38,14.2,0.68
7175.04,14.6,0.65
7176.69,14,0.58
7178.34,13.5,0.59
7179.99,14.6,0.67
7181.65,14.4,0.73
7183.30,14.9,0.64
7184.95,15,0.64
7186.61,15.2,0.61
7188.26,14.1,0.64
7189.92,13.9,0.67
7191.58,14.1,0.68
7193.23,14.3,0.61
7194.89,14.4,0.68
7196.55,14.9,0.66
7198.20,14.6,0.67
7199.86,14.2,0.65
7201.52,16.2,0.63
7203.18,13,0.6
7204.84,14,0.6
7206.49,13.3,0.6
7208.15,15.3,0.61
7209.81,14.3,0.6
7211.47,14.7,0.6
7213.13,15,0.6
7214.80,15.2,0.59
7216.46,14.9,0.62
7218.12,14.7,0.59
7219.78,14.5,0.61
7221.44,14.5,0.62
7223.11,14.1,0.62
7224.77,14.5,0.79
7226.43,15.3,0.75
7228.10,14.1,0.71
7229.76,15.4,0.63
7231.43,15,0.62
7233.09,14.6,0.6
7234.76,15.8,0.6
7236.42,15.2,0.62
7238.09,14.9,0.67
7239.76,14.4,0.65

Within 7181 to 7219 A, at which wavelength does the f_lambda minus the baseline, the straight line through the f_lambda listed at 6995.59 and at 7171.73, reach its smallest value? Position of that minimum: 7203.18 A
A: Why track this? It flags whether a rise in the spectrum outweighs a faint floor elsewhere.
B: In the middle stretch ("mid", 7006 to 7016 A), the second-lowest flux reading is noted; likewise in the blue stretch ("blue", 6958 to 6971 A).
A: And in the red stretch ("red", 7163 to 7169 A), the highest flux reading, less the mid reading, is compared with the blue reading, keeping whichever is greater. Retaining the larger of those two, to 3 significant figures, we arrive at 14.6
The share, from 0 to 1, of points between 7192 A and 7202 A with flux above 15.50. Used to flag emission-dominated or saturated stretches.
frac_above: 0.17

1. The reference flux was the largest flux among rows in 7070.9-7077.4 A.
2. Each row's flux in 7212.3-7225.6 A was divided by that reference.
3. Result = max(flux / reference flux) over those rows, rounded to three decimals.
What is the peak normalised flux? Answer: 0.968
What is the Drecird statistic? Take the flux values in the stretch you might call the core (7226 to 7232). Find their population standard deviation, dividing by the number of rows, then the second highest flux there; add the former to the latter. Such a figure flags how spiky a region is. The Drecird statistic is 15.8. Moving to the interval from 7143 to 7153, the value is 16.4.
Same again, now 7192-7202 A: 15.6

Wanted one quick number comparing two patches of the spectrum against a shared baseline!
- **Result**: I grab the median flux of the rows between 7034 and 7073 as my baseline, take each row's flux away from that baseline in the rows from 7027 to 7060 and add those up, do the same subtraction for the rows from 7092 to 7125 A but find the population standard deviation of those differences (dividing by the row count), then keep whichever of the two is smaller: -1.5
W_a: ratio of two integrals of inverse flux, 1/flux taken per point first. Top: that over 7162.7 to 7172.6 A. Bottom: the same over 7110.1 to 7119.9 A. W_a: 1.02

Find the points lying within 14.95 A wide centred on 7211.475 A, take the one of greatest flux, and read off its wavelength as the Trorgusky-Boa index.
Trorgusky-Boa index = 7208.15 A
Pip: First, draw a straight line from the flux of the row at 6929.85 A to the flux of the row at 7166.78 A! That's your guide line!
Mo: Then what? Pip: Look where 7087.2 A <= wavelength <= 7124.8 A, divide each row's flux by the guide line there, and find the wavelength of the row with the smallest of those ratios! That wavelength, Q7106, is 7092.90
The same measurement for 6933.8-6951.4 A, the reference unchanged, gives 6941.03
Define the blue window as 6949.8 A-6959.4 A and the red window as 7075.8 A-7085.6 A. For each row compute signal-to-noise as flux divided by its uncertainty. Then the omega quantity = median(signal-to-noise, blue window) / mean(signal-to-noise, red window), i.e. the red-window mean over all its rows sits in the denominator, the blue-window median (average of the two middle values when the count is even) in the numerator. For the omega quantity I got 0.76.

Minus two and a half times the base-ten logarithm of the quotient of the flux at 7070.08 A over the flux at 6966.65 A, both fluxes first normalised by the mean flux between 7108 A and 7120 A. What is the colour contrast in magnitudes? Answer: 0.10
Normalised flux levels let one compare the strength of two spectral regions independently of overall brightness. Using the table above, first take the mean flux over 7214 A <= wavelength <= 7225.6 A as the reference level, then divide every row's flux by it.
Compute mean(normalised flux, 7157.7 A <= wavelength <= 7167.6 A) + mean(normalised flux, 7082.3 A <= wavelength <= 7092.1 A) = 1.98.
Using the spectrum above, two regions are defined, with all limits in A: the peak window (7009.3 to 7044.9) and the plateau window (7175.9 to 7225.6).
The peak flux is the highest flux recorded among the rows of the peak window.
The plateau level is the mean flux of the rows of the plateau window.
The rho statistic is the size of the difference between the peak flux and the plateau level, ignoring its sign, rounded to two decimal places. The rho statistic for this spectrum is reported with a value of 2.62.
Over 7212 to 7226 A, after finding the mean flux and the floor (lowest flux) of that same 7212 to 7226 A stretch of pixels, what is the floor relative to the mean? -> 0.96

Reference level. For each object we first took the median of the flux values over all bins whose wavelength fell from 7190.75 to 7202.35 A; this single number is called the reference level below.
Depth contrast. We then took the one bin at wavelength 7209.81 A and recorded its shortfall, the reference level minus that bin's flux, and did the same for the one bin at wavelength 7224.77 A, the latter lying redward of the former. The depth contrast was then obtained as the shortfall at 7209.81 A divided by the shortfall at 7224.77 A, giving -1.0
